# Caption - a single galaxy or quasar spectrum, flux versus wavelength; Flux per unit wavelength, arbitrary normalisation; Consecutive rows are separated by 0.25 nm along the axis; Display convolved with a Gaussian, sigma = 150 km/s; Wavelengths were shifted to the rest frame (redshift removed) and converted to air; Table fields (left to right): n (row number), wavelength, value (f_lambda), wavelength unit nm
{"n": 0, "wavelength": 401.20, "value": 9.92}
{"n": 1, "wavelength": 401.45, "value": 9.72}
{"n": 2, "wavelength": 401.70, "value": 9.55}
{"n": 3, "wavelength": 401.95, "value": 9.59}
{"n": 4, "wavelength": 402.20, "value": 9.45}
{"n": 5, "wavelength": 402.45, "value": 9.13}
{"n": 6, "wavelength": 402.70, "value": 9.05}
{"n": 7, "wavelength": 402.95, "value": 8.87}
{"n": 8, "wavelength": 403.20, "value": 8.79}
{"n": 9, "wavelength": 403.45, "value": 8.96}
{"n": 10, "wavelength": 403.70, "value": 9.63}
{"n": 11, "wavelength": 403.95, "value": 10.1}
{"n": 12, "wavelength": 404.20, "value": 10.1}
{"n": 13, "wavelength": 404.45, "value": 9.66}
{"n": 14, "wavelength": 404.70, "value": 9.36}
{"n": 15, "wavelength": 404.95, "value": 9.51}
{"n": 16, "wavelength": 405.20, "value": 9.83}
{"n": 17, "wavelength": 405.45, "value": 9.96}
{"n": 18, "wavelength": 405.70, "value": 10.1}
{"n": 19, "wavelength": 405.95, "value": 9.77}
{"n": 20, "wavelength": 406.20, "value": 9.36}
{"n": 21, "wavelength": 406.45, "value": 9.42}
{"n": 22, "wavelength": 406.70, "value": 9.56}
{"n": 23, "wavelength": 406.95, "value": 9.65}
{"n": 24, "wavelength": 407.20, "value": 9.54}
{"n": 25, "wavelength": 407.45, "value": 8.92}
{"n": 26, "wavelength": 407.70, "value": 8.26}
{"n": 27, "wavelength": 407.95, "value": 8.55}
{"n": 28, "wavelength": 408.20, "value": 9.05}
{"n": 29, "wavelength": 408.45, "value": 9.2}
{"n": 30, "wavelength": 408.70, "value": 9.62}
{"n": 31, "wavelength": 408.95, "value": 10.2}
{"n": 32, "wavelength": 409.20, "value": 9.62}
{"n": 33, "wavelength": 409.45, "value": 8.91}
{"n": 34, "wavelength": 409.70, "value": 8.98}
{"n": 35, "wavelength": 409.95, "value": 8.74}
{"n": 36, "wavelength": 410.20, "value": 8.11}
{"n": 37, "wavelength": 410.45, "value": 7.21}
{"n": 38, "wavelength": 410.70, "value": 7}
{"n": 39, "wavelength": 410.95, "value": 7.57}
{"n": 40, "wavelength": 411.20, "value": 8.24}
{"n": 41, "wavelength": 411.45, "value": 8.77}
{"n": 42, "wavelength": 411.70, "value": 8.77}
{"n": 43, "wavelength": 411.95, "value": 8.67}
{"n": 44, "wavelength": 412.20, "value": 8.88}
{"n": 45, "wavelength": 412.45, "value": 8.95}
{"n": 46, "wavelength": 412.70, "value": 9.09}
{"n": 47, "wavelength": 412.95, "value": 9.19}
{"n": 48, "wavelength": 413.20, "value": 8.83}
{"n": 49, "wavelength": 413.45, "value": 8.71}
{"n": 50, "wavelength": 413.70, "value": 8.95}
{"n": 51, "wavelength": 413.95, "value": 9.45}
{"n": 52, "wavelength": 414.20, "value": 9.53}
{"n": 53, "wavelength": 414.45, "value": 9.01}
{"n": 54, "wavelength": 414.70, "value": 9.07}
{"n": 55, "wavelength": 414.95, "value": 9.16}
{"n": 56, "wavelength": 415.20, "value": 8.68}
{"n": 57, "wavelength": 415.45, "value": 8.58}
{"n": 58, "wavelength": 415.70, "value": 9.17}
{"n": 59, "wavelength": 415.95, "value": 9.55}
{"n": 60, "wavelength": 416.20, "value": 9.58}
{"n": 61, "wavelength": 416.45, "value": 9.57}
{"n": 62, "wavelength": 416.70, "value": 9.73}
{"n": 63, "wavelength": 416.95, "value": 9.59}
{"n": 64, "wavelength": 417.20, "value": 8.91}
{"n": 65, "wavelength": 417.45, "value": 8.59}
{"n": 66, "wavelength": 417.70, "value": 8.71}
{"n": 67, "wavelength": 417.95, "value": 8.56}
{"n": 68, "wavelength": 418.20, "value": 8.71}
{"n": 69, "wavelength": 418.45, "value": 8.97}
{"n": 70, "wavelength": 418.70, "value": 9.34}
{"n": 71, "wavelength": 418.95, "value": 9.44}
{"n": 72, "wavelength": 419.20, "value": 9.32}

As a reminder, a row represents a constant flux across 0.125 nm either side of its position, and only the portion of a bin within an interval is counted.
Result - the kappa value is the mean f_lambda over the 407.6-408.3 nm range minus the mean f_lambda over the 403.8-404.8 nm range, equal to -1.2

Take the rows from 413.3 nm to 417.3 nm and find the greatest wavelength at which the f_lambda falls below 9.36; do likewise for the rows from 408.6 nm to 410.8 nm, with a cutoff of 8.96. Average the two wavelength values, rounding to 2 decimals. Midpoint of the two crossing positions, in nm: 413.95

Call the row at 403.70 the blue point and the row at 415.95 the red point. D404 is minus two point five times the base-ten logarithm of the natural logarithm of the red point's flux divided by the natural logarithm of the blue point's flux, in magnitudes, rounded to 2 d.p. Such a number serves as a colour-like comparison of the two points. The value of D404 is 0.00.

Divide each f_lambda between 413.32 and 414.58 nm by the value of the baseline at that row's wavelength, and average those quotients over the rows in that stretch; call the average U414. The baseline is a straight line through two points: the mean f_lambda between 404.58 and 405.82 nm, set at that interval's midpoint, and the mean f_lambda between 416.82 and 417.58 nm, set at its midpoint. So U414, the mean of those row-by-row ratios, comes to 0.99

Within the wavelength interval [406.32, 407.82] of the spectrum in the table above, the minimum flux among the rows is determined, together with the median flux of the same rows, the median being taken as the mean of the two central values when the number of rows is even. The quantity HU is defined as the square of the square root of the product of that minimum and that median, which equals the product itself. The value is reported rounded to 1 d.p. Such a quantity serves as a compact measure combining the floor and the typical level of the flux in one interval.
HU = 78.3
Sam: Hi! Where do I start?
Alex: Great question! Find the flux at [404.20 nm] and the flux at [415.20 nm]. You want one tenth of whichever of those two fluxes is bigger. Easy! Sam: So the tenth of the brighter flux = 1.01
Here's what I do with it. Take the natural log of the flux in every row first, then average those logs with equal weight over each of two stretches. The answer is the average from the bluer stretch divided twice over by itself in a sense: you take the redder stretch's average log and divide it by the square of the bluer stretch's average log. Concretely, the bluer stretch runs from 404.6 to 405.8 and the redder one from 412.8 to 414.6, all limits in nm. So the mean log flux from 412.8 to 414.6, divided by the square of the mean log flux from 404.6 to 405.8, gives 0.426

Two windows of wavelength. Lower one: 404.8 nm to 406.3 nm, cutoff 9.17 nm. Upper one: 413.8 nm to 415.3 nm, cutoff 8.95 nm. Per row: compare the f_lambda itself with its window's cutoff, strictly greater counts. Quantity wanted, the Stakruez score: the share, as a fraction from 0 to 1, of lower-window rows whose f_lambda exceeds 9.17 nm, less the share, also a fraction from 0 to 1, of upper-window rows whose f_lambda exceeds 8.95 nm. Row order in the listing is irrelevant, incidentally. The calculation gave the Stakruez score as 0.2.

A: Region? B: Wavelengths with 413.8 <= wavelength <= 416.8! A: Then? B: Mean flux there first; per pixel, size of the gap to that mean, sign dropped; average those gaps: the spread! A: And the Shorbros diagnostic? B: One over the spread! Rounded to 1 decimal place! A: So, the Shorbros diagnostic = 3.2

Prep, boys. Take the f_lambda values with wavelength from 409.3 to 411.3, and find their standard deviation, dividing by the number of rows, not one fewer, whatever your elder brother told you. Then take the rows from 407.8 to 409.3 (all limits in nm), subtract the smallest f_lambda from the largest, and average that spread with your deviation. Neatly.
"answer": 1.2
